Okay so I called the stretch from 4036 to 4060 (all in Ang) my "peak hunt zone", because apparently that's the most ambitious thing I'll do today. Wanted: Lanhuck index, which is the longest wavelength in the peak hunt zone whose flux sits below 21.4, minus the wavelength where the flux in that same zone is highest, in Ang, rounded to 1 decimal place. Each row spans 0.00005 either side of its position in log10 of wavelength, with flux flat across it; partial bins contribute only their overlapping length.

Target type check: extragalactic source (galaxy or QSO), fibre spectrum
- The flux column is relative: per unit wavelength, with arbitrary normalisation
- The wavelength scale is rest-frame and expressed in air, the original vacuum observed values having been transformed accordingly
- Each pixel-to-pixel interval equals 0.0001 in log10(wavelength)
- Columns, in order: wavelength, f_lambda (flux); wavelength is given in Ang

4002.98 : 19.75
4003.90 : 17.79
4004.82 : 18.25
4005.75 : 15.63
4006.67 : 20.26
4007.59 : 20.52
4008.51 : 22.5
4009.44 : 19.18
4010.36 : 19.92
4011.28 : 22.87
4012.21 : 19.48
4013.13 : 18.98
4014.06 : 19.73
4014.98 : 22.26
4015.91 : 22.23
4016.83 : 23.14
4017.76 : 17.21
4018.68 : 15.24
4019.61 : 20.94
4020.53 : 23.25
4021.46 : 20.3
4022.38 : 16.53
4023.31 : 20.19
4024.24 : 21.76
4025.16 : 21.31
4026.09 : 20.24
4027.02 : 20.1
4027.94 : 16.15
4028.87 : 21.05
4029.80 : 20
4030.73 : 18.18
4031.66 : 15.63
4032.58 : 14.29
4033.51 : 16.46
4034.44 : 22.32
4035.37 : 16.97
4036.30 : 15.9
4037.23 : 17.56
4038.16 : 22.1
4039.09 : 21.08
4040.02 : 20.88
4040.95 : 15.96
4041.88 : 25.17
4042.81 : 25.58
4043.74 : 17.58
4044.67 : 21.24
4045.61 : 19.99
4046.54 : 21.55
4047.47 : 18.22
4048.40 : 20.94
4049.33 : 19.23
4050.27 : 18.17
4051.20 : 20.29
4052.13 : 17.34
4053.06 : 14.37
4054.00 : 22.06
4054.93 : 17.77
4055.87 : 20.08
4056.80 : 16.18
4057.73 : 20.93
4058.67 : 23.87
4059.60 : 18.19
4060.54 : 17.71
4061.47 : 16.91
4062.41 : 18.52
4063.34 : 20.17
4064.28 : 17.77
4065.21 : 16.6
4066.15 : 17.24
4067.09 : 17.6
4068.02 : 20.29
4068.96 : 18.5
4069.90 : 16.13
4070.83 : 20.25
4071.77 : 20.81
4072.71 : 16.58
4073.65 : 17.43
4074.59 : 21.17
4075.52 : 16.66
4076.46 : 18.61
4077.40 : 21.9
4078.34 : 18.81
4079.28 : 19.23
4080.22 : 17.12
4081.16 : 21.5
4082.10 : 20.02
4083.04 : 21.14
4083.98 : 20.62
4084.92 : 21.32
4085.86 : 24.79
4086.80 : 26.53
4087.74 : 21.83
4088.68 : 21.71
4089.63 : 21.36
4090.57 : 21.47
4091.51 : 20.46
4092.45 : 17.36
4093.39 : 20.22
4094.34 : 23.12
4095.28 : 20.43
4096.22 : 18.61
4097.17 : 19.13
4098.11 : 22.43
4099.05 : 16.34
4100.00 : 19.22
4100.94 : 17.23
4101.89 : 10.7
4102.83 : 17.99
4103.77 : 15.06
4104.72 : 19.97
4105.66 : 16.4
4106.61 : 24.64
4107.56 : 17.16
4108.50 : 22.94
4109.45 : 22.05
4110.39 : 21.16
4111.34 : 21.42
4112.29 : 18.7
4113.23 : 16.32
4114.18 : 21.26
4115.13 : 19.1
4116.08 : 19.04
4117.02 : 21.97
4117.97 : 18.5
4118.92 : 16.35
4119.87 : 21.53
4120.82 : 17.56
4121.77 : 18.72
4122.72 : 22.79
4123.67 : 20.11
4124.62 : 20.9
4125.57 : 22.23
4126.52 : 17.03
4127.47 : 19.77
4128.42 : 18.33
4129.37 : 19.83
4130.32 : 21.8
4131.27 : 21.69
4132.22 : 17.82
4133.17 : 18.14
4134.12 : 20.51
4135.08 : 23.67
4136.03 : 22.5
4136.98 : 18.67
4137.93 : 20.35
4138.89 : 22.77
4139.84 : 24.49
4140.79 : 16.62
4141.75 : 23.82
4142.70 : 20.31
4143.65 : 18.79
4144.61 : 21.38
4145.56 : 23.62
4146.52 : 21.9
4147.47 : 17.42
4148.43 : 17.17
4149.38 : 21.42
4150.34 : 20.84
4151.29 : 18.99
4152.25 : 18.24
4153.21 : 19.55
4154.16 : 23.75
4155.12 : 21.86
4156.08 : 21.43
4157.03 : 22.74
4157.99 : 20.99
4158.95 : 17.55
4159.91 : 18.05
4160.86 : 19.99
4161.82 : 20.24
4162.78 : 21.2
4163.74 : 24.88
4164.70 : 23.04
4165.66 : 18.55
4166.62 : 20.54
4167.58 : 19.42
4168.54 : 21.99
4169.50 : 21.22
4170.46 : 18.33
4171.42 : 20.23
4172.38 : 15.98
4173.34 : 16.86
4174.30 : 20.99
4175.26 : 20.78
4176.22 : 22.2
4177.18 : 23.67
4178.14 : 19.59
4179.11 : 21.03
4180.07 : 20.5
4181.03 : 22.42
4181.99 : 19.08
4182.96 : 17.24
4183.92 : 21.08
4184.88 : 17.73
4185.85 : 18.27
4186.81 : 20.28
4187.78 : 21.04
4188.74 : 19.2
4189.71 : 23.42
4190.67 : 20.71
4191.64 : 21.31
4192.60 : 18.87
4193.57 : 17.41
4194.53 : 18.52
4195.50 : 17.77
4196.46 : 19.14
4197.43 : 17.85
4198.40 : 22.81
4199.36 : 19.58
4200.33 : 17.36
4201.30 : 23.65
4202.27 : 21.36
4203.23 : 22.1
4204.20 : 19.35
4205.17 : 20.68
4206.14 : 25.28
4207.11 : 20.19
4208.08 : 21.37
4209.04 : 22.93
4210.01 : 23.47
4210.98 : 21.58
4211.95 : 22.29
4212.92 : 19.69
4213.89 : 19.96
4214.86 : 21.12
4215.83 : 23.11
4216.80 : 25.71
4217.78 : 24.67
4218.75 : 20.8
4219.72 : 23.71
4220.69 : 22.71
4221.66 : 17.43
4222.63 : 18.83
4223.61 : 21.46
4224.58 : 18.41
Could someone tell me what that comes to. 16.8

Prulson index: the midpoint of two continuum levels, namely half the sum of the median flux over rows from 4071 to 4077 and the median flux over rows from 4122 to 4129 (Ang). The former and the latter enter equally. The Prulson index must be 19.1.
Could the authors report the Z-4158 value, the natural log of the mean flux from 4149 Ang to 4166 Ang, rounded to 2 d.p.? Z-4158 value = 3.03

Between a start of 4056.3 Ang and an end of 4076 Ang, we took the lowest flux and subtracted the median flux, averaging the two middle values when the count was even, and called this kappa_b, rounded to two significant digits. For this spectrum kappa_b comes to -1.6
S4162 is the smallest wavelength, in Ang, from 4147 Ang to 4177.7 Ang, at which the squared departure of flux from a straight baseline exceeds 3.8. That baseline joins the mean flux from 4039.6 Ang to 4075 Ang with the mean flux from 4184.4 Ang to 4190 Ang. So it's 4147.47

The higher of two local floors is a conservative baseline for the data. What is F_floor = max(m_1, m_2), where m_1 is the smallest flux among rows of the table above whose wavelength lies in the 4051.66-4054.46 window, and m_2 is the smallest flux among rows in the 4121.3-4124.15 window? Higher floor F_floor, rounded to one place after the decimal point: 18.7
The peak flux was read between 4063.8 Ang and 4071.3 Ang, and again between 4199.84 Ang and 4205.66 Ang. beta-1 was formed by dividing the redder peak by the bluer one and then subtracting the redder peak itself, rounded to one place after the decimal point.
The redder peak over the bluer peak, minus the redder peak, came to -22.5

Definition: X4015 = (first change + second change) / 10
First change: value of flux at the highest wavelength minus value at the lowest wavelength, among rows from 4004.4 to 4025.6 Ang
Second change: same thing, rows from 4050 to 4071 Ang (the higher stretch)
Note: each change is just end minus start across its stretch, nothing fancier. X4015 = 0.5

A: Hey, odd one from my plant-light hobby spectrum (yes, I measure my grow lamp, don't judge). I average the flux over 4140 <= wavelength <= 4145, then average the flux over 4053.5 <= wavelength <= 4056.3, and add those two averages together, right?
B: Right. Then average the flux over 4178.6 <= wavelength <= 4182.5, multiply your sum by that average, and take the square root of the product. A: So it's 28.9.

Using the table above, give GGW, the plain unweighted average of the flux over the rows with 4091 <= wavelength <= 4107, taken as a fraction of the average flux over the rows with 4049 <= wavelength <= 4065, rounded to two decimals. 1.00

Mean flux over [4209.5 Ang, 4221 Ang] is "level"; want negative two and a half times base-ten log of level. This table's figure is -3.38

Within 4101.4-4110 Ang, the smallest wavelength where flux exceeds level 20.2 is 4106.61 Ang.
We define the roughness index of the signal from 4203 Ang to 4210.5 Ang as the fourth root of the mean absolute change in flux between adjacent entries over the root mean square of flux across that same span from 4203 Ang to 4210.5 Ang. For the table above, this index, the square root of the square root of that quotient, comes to 0.58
